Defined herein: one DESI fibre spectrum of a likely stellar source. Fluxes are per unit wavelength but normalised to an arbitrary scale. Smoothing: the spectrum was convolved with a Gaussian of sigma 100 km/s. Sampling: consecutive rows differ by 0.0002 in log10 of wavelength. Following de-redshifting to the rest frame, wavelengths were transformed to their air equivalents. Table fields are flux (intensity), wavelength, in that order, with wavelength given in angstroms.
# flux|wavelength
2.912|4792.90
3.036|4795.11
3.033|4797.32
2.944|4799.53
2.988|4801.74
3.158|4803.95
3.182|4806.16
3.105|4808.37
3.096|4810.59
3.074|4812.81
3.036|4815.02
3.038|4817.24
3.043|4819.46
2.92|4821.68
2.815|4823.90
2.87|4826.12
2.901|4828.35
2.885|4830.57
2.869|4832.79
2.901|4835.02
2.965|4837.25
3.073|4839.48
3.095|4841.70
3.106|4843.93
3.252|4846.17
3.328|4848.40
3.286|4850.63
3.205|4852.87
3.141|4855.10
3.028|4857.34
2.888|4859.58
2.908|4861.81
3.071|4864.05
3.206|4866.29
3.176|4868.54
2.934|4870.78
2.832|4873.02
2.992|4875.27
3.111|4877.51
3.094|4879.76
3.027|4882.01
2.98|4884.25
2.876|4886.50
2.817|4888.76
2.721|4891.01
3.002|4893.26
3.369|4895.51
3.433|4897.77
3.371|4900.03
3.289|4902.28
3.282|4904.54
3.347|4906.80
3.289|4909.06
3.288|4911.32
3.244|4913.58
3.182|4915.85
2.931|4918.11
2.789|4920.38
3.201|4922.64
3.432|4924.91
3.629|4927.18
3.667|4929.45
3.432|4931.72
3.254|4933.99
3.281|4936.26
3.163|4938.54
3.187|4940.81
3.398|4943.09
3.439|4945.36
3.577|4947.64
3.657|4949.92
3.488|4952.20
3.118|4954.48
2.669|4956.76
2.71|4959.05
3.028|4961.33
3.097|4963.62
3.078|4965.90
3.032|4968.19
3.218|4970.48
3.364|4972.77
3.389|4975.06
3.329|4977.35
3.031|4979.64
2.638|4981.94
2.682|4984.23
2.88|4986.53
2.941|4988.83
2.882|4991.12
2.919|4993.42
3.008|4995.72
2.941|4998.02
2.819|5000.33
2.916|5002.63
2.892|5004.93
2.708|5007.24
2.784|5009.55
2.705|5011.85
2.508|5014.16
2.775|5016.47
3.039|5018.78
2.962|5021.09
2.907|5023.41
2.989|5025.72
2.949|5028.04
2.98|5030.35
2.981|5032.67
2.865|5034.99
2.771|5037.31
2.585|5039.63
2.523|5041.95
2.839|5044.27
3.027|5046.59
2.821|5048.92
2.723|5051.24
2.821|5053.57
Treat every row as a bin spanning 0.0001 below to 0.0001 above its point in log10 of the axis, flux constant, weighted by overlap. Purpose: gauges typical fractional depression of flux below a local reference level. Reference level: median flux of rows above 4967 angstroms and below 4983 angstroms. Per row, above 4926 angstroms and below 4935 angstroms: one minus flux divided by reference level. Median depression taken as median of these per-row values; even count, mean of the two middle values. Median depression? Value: -0.10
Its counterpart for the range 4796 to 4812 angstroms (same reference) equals 0.04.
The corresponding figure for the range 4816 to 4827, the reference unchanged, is 0.09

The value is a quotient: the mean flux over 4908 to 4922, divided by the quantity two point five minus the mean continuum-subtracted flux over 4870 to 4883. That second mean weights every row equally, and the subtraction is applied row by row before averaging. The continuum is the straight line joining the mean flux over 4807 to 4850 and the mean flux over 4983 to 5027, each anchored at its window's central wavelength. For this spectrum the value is 1.26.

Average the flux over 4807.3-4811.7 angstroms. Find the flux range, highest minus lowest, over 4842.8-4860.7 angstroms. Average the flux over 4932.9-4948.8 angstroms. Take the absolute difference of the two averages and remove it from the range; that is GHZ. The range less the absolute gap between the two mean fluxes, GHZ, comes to 0.21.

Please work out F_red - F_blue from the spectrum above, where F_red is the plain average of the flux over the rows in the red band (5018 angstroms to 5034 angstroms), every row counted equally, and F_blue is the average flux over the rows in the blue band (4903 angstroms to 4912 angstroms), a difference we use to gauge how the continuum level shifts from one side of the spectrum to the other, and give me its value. -0.3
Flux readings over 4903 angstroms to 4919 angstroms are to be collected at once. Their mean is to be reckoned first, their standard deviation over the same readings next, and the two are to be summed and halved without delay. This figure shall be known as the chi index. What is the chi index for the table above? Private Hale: 1.68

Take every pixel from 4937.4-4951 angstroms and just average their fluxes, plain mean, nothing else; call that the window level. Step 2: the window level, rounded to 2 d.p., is 3.40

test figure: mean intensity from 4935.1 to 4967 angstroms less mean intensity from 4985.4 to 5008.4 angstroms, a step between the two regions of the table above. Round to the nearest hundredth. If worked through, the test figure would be 0.32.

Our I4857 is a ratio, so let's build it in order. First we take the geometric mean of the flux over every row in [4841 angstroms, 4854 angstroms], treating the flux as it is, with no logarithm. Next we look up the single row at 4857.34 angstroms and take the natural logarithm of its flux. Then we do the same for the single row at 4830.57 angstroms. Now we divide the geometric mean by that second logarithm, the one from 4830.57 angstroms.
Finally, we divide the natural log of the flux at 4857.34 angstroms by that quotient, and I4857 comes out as 0.37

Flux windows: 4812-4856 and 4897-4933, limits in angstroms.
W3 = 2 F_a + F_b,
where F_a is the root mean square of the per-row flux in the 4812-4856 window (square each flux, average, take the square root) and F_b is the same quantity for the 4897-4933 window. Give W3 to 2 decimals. 9.39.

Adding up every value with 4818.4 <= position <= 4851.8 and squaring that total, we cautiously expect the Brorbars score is 2053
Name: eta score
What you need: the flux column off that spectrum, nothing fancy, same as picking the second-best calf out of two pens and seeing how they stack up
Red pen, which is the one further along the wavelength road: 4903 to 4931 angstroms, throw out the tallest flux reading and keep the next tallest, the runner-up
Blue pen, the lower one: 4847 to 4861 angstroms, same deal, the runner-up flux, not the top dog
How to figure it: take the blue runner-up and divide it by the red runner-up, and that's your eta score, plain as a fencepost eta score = 0.91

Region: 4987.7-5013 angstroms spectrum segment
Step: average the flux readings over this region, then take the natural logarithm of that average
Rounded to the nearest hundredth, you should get 1.05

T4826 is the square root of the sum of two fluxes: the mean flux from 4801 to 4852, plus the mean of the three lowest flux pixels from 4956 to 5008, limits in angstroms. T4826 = 2.39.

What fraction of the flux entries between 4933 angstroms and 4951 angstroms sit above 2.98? 1.0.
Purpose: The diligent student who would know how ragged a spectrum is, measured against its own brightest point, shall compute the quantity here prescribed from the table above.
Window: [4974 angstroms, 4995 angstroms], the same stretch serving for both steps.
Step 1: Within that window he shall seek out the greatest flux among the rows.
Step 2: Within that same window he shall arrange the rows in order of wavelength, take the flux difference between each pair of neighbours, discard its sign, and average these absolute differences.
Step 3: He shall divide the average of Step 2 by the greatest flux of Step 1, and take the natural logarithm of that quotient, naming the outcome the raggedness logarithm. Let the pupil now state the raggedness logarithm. -3.16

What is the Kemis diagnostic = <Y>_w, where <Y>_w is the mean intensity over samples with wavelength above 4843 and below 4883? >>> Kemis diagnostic 3.09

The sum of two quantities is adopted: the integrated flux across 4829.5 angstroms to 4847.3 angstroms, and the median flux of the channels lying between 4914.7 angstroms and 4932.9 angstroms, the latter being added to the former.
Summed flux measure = 57.1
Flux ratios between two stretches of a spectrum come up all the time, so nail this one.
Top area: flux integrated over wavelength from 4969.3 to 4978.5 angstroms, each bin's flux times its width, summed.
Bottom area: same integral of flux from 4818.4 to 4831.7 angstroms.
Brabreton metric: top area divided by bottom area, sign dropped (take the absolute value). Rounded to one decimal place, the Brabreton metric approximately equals 0.8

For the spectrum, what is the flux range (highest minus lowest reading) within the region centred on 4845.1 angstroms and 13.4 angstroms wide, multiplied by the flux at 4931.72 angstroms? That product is 0.88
